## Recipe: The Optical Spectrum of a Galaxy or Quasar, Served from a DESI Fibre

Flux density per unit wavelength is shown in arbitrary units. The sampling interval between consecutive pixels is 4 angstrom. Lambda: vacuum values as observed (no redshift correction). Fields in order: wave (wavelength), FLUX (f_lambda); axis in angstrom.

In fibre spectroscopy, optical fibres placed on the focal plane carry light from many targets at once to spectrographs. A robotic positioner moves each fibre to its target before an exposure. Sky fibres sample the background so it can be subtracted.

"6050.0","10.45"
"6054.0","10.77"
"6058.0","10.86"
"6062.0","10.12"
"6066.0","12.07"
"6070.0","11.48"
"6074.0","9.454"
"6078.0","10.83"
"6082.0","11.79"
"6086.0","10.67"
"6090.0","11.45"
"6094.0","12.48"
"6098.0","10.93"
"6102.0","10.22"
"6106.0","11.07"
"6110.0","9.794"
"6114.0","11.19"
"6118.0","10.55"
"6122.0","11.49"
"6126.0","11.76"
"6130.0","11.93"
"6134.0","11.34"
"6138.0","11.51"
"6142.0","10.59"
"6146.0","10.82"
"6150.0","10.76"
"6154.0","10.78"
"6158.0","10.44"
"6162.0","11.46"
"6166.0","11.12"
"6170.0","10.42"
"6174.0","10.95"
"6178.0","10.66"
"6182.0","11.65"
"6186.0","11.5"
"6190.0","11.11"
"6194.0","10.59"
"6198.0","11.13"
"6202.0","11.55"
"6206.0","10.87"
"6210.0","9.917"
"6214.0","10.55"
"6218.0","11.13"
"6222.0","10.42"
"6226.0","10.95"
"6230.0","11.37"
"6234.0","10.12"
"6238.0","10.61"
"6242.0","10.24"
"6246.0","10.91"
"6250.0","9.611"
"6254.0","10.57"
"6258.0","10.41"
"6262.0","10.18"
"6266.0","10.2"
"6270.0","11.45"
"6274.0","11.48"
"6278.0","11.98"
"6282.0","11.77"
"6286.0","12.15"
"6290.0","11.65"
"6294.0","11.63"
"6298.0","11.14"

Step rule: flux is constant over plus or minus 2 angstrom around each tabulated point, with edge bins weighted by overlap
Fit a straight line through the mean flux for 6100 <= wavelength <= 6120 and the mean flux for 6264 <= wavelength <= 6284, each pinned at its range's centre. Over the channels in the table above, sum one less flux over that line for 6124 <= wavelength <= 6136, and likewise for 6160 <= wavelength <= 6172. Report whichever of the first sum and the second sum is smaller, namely -0.29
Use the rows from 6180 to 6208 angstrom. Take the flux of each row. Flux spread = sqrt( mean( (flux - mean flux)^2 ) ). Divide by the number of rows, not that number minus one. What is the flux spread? 0.36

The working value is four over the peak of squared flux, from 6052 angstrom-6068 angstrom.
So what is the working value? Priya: 0.0275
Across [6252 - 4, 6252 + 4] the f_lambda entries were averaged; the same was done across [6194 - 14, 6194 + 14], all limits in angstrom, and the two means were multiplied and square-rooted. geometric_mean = 10.6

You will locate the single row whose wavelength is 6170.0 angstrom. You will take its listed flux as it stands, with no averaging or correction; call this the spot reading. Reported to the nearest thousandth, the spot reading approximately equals 10.420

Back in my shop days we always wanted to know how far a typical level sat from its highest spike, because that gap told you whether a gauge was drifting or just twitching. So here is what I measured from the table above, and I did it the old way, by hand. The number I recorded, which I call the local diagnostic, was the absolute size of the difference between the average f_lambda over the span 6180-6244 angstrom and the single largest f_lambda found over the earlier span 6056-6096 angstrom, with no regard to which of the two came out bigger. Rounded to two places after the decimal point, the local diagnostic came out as 1.62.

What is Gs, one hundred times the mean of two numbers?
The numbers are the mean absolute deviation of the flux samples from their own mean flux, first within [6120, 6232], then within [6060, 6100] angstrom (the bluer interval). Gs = 57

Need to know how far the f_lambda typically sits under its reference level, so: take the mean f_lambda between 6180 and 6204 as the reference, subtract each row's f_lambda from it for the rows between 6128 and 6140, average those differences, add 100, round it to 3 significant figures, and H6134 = 99.7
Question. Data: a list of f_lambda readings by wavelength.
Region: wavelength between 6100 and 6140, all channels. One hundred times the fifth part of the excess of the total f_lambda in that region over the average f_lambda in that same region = 1995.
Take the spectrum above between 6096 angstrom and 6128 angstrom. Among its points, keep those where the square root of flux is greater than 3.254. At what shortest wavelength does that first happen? 6098.0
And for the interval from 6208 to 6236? 6218.0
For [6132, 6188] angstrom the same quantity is 6134.0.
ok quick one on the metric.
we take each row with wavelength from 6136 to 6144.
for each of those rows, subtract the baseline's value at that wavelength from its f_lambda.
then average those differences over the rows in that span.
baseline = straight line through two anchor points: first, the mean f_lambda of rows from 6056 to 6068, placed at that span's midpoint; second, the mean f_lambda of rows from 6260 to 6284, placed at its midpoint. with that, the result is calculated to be 0.0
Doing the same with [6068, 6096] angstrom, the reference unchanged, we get 0.1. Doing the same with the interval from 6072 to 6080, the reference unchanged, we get -0.9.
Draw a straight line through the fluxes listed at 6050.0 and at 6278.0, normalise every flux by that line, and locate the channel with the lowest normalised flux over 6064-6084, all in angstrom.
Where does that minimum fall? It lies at 6074.0 angstrom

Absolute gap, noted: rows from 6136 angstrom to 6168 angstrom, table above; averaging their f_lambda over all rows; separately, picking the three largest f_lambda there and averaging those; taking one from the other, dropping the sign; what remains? 0.43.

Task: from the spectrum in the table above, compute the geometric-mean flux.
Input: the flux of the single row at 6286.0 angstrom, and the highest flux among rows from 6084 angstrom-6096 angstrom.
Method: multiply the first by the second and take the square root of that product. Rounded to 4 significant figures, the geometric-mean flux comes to 12.31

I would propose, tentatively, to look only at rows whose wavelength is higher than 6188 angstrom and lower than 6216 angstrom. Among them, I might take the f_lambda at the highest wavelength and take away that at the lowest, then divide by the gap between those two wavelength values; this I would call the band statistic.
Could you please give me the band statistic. -0.023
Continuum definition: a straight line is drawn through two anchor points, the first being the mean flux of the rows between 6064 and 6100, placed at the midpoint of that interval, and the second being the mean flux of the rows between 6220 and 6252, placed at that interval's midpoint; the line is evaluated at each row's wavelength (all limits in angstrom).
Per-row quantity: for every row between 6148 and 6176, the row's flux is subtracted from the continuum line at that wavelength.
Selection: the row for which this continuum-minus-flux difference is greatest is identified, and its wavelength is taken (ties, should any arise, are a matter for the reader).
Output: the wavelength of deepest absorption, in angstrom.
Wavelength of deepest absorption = 6158.0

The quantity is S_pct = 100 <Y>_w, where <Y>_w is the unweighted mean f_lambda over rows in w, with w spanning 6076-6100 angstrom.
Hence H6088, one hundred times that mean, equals 1136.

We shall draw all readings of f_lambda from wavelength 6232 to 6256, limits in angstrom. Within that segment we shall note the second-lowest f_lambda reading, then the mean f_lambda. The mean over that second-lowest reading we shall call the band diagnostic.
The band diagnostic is 1.02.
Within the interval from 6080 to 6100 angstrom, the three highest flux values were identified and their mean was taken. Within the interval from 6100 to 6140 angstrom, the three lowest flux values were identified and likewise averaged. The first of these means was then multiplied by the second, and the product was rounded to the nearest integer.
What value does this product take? 121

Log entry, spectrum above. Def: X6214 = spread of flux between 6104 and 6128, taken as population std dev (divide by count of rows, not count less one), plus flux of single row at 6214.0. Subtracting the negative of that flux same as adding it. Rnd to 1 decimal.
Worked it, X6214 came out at 11.2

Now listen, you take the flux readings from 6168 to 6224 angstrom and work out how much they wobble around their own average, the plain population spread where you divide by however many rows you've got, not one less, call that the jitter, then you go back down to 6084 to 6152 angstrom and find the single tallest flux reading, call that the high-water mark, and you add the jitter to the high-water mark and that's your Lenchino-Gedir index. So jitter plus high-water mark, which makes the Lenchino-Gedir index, 13.0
